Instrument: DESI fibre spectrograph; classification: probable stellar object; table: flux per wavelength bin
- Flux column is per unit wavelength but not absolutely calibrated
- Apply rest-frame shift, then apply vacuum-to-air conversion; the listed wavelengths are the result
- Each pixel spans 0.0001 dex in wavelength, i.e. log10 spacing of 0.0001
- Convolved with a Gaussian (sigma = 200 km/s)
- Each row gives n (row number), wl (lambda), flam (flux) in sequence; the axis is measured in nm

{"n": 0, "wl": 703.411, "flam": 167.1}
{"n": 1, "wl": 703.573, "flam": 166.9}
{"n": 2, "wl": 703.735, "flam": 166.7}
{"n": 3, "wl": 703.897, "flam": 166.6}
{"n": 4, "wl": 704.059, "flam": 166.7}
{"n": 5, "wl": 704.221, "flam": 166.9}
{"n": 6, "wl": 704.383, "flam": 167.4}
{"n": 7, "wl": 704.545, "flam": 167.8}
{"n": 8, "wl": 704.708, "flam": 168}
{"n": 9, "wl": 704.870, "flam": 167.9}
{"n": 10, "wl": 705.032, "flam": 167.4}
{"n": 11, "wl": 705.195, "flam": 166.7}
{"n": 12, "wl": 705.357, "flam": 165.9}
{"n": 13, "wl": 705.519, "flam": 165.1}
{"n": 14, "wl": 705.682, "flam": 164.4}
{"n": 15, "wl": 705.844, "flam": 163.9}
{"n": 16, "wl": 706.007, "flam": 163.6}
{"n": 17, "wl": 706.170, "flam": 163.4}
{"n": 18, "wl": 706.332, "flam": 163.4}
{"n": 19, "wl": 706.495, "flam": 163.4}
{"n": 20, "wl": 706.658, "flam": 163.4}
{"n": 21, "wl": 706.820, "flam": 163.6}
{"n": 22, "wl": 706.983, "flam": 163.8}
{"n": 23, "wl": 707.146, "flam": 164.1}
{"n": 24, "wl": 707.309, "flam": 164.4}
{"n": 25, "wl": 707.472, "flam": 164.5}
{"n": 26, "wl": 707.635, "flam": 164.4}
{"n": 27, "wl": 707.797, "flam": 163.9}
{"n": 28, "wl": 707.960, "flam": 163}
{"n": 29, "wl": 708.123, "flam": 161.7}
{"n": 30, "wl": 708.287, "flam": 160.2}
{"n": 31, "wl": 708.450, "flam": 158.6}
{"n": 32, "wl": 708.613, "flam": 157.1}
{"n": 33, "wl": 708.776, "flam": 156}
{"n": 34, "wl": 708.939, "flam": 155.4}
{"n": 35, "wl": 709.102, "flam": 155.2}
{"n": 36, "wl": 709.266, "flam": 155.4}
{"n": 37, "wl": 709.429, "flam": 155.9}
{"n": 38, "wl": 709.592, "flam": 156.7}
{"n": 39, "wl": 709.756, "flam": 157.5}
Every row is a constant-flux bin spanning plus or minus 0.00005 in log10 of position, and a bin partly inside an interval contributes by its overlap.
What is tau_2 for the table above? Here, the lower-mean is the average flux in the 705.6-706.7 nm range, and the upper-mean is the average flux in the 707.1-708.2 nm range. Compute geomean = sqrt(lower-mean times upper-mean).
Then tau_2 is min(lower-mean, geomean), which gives 164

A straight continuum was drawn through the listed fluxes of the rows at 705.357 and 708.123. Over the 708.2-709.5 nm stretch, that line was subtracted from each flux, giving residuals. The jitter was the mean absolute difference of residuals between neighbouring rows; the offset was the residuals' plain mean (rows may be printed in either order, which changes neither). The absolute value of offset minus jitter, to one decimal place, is 4.6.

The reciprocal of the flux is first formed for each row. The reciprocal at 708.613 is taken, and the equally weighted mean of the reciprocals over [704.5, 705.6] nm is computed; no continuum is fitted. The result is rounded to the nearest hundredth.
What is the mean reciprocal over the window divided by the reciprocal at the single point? 0.94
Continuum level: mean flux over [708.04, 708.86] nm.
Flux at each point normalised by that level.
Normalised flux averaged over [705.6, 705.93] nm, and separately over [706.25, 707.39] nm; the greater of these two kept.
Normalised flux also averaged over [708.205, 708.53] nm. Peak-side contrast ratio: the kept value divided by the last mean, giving 1.03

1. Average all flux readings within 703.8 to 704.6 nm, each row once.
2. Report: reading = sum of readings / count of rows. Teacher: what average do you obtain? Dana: 167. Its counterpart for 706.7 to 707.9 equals 164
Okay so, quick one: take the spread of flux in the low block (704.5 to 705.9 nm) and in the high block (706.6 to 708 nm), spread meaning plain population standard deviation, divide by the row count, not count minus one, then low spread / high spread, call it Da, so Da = 3.1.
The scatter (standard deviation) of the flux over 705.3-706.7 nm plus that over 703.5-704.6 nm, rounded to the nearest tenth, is 1.3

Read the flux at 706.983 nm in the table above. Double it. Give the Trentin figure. 328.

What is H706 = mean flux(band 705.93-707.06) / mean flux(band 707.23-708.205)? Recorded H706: 0.999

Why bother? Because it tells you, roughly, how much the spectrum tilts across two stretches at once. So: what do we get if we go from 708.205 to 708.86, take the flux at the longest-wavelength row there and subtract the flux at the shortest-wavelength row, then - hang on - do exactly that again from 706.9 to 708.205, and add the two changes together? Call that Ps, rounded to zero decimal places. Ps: -6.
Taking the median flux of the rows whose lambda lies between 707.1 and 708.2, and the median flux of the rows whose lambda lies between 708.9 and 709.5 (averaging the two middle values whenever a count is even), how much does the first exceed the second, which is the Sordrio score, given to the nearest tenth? 8.7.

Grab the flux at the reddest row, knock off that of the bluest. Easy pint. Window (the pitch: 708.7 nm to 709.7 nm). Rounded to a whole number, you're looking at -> 1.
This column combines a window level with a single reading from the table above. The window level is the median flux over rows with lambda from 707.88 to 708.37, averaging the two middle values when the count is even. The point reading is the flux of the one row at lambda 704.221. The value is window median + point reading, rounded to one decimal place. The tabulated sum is 328.6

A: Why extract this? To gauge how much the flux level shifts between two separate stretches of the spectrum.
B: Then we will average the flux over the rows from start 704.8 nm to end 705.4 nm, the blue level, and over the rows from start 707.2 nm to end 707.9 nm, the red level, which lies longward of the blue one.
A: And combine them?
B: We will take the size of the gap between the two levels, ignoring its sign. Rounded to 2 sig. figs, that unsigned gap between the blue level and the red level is 2.7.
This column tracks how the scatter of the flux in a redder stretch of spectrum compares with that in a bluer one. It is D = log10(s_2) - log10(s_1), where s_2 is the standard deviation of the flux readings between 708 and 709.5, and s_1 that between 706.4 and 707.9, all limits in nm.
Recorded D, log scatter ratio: 0.7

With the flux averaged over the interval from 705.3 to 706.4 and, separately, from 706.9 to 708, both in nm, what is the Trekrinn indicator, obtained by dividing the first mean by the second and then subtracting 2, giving -0.999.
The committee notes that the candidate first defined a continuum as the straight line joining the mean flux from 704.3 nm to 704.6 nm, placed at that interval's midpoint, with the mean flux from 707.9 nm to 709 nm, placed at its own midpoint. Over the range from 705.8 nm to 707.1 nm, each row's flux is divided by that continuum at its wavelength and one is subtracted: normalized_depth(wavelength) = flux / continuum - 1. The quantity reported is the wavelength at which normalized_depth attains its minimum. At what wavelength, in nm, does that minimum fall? 705.844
